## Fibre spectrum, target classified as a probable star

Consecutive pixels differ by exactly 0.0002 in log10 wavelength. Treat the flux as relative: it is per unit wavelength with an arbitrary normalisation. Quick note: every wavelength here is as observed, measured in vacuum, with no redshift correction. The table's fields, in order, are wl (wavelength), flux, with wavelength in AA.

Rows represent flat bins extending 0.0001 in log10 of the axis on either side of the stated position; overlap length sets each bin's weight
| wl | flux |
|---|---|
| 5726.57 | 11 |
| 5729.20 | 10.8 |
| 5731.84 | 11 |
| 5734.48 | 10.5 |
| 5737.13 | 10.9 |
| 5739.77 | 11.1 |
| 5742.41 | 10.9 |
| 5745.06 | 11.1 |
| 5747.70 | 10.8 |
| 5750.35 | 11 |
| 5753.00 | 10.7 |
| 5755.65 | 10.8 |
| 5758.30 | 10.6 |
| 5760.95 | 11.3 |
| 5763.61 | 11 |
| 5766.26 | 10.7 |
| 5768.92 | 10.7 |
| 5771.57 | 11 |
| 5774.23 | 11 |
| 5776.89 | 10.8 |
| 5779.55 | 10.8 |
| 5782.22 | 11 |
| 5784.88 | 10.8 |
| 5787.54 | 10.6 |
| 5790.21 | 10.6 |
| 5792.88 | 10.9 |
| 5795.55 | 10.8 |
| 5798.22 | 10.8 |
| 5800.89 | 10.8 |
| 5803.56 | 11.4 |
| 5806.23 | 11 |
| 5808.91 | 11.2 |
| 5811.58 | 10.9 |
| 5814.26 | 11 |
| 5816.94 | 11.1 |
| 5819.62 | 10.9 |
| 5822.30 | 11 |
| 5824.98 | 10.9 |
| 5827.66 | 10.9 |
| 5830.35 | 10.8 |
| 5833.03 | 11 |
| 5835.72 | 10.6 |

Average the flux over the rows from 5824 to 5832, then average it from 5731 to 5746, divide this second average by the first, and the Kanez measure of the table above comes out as 1.00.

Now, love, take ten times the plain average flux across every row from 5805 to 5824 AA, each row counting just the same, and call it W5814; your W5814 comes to 110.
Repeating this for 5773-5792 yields 108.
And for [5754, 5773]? 109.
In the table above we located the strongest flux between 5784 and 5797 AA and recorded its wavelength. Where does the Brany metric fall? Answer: 5792.88 AA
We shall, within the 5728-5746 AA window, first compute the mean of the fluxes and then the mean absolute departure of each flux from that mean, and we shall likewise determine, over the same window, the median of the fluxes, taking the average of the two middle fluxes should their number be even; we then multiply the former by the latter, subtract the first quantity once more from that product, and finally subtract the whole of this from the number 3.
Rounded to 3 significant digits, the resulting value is 1.59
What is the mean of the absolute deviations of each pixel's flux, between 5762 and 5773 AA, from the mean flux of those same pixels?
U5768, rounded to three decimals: 0.150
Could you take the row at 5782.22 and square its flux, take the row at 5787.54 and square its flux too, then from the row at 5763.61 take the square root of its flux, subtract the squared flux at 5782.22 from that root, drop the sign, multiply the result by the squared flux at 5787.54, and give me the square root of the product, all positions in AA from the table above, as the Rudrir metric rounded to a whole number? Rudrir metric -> 115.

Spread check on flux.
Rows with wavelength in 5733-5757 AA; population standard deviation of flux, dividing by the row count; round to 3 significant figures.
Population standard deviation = 0.183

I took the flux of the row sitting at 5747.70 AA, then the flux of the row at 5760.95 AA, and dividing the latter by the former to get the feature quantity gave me 1.05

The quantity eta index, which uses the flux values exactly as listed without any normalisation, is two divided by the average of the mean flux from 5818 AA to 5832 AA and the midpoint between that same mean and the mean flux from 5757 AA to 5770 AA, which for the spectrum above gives 0.184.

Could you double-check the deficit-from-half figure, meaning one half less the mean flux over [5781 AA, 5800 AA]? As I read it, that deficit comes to -10.3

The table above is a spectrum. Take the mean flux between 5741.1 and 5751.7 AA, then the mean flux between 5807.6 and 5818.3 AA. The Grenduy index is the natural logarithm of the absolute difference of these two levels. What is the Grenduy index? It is -2.3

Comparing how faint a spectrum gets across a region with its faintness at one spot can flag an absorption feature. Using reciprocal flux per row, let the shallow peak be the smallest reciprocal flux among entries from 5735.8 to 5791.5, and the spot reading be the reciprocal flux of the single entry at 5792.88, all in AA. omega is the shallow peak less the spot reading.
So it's -0.0032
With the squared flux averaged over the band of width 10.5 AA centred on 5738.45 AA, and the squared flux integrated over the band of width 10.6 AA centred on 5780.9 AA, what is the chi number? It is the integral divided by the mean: 10.6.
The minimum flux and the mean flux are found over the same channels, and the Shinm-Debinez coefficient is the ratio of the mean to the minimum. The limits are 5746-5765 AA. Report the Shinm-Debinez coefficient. 1.03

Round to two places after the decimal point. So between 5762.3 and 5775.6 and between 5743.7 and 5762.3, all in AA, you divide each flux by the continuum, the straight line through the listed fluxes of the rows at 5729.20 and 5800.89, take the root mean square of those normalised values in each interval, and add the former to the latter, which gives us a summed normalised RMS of 2.02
